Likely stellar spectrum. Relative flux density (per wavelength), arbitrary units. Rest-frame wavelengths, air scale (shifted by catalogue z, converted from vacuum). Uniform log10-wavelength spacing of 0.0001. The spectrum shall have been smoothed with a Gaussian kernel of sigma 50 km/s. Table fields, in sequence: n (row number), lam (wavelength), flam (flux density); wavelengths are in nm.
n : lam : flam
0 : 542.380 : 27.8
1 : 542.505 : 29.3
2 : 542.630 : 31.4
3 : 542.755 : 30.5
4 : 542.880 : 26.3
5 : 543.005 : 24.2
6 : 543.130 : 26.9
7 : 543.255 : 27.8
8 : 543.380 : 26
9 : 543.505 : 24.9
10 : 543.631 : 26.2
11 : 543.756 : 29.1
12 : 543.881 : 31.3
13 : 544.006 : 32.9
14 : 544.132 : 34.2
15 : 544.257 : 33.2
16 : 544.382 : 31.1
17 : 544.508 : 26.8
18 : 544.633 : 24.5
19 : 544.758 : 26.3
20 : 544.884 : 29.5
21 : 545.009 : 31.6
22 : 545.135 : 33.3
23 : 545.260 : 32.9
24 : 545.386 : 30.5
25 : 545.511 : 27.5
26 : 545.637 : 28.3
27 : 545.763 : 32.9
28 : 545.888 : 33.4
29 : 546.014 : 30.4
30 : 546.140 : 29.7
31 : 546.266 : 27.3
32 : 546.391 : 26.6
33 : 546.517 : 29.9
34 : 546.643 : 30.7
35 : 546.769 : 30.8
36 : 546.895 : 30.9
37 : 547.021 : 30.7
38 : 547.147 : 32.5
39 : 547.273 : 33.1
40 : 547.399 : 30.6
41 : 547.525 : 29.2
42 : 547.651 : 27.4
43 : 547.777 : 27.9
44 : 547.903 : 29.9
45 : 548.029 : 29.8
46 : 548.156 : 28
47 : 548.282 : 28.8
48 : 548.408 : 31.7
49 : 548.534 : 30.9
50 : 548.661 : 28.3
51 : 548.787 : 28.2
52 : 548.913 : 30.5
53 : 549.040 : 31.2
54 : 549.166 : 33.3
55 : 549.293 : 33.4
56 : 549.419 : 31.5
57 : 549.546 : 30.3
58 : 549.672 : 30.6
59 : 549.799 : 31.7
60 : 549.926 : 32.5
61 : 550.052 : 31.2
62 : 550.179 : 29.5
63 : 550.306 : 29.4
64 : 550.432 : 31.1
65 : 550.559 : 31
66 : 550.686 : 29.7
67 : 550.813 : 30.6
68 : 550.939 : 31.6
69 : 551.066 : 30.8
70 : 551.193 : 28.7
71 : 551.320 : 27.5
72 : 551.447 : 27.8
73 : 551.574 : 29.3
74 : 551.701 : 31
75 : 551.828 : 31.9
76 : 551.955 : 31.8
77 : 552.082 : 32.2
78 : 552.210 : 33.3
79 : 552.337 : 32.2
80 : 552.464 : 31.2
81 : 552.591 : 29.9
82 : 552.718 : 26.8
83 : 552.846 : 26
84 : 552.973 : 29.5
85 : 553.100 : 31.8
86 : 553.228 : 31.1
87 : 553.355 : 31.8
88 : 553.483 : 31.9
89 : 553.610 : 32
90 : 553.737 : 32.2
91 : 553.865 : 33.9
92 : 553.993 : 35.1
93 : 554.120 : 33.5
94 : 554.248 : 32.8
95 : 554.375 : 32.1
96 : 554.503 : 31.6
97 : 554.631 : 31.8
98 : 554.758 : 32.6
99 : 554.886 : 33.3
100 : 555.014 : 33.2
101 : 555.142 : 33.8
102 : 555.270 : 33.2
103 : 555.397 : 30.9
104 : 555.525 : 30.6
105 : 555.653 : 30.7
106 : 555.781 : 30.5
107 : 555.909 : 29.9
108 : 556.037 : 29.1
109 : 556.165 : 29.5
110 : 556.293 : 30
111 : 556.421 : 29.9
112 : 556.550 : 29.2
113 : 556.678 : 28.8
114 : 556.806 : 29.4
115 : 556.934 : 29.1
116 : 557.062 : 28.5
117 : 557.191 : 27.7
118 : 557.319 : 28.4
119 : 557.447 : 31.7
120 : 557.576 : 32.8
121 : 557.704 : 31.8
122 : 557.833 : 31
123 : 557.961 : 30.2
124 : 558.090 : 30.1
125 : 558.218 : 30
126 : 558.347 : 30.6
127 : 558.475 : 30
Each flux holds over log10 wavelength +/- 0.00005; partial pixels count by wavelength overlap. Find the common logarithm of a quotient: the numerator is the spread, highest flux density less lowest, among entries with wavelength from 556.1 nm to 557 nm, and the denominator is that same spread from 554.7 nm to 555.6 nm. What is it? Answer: -0.43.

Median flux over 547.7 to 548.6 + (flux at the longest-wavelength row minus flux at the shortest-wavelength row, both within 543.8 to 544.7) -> 23.0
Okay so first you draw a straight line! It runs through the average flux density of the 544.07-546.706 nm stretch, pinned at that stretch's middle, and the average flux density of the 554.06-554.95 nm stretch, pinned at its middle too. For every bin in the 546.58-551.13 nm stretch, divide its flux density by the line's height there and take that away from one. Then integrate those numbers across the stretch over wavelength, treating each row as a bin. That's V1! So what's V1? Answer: 0.06 nm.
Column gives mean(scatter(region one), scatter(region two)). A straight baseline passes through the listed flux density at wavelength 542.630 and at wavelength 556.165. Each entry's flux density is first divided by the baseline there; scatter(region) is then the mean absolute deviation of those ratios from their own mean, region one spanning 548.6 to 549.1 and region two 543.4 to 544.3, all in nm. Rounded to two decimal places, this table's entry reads 0.07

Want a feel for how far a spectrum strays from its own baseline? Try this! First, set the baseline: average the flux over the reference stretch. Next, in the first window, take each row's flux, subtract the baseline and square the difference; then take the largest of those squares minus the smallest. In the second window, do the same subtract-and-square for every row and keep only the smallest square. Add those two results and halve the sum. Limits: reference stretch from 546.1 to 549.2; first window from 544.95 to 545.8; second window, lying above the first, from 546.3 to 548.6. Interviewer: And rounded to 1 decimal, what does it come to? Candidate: 5.6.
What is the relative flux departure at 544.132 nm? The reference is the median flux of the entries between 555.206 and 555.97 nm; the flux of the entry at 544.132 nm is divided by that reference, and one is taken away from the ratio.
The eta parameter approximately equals 0.12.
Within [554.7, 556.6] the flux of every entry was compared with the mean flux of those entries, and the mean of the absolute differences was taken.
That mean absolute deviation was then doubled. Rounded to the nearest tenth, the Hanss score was 2.8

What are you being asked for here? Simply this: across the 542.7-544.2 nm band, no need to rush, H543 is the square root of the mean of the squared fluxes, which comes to 28.5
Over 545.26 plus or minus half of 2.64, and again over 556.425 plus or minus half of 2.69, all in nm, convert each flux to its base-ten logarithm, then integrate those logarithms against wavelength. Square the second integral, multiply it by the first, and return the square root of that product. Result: 7.86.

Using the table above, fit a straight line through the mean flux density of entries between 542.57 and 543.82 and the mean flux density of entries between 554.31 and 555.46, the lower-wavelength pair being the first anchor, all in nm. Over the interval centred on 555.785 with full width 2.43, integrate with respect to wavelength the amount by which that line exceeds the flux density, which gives 5.1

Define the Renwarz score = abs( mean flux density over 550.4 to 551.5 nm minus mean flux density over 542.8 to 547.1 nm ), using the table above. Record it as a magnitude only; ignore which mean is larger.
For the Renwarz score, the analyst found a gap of 0.5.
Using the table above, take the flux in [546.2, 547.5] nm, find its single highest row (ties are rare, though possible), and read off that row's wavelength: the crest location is 547.273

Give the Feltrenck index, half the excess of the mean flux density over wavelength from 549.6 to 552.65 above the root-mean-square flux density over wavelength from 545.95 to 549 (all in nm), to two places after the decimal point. 0.45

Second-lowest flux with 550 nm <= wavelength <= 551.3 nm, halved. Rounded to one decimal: 14.7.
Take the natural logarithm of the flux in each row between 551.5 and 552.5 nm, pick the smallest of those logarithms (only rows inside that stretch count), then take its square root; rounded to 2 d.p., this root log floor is 1.84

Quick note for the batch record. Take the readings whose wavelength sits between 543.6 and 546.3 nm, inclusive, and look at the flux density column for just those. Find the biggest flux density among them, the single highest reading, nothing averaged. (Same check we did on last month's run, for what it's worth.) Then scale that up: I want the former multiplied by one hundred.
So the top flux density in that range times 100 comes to 3420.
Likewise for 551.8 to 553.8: 3330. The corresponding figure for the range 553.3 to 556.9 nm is 3510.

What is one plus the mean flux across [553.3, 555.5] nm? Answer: 33.7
